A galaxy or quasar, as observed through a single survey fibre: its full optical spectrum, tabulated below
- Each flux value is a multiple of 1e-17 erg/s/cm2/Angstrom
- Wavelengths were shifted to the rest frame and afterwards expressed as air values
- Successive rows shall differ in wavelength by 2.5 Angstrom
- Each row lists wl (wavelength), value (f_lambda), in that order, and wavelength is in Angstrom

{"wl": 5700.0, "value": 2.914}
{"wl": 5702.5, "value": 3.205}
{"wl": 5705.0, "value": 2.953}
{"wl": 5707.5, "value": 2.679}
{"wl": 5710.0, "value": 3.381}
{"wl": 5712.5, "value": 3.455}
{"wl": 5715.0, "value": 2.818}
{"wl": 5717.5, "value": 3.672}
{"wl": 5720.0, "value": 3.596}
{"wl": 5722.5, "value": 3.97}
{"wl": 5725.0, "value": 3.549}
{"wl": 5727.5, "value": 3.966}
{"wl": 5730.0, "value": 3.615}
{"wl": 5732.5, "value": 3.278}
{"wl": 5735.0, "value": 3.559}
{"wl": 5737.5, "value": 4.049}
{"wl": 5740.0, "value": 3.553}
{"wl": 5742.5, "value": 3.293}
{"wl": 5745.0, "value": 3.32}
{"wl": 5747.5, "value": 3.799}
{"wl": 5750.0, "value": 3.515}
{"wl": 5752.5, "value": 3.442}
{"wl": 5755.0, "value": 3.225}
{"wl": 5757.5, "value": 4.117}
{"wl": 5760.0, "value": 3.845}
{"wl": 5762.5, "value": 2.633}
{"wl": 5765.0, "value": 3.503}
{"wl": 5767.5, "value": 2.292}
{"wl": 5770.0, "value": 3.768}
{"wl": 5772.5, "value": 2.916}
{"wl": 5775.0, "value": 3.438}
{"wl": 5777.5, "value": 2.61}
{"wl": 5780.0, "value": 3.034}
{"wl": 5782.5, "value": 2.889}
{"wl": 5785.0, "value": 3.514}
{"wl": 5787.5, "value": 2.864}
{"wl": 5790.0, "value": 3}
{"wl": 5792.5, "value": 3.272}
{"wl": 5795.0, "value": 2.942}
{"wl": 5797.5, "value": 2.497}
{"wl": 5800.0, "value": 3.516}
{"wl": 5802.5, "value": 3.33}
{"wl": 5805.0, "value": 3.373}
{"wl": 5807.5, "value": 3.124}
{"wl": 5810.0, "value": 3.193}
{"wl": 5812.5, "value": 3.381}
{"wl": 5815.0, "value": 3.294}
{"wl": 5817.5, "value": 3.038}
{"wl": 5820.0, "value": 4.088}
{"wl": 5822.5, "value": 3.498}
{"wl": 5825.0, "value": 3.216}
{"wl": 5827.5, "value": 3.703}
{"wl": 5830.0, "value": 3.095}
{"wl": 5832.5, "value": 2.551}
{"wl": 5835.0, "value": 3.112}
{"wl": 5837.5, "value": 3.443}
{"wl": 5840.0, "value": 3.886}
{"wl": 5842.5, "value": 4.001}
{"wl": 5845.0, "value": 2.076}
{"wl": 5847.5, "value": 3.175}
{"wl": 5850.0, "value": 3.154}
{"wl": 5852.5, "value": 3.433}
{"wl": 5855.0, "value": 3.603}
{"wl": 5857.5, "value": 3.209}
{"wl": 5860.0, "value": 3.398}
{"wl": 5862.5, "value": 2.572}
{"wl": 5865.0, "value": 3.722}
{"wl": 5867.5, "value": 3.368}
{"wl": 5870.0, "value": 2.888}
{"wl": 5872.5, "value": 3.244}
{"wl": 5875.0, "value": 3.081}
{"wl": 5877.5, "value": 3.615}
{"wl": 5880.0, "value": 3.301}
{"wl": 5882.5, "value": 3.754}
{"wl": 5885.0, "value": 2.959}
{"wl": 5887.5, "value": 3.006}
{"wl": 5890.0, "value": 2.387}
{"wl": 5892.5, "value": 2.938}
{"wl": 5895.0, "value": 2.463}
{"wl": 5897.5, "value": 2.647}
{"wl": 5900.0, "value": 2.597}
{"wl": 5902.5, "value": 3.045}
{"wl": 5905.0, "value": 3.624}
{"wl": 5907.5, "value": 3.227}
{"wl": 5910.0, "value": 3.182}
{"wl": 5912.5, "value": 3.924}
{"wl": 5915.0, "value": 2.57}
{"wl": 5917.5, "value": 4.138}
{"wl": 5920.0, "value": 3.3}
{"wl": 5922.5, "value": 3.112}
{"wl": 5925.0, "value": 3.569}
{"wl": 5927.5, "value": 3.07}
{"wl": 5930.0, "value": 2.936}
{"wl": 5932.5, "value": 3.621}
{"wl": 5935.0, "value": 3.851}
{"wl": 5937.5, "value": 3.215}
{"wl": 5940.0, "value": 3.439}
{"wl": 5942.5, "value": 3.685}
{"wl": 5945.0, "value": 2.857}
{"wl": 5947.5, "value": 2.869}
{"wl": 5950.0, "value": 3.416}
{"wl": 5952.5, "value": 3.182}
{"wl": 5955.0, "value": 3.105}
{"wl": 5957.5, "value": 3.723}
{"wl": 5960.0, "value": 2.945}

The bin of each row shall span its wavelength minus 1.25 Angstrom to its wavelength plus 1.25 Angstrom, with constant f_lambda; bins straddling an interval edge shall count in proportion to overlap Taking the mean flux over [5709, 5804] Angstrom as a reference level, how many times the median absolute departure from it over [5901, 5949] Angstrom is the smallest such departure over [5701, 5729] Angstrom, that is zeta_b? 0.14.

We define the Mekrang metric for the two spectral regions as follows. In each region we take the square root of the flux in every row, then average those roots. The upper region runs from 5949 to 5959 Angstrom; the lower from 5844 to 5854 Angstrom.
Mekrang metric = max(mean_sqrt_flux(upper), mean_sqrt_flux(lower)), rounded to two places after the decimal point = 1.83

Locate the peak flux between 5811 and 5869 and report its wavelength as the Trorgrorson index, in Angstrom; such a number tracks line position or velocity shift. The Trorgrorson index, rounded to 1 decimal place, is 5820.0 Angstrom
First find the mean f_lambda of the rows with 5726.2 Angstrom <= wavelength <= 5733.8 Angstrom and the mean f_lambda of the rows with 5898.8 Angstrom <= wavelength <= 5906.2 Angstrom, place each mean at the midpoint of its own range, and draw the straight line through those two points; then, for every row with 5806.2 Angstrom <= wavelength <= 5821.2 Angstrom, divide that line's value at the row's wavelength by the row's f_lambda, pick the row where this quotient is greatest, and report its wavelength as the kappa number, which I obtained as 5817.5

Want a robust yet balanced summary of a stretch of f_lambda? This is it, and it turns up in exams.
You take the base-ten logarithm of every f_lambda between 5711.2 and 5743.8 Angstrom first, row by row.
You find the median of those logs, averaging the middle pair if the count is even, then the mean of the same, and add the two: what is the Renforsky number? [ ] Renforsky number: 1.10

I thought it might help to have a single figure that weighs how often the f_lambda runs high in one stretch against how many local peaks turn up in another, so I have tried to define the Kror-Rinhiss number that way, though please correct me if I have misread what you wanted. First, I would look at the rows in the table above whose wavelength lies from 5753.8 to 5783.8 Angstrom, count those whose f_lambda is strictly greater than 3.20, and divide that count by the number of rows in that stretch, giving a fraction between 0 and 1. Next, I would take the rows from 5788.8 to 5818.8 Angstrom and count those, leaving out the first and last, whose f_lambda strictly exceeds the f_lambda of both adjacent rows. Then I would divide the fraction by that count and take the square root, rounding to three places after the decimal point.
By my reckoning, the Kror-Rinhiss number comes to 0.354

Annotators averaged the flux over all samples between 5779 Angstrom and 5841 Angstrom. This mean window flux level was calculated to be 3.23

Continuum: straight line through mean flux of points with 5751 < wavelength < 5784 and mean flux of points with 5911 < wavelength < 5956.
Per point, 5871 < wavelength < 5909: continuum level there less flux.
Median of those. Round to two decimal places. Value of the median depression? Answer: 0.26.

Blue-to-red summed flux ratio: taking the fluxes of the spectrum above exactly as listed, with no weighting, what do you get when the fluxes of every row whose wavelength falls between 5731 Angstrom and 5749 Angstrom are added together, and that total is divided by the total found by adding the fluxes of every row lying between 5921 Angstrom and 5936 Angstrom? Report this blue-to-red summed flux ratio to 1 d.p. 1.2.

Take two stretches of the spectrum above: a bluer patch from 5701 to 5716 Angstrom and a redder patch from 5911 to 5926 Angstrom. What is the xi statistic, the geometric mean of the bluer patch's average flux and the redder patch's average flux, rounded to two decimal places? 3.25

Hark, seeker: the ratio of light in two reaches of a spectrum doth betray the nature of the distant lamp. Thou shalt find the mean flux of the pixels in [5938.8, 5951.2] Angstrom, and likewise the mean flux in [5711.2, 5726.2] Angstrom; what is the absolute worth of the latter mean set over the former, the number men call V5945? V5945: 1.079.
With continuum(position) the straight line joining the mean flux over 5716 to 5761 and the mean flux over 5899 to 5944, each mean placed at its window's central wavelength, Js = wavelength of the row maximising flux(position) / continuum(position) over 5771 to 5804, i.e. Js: 5800.0 Angstrom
